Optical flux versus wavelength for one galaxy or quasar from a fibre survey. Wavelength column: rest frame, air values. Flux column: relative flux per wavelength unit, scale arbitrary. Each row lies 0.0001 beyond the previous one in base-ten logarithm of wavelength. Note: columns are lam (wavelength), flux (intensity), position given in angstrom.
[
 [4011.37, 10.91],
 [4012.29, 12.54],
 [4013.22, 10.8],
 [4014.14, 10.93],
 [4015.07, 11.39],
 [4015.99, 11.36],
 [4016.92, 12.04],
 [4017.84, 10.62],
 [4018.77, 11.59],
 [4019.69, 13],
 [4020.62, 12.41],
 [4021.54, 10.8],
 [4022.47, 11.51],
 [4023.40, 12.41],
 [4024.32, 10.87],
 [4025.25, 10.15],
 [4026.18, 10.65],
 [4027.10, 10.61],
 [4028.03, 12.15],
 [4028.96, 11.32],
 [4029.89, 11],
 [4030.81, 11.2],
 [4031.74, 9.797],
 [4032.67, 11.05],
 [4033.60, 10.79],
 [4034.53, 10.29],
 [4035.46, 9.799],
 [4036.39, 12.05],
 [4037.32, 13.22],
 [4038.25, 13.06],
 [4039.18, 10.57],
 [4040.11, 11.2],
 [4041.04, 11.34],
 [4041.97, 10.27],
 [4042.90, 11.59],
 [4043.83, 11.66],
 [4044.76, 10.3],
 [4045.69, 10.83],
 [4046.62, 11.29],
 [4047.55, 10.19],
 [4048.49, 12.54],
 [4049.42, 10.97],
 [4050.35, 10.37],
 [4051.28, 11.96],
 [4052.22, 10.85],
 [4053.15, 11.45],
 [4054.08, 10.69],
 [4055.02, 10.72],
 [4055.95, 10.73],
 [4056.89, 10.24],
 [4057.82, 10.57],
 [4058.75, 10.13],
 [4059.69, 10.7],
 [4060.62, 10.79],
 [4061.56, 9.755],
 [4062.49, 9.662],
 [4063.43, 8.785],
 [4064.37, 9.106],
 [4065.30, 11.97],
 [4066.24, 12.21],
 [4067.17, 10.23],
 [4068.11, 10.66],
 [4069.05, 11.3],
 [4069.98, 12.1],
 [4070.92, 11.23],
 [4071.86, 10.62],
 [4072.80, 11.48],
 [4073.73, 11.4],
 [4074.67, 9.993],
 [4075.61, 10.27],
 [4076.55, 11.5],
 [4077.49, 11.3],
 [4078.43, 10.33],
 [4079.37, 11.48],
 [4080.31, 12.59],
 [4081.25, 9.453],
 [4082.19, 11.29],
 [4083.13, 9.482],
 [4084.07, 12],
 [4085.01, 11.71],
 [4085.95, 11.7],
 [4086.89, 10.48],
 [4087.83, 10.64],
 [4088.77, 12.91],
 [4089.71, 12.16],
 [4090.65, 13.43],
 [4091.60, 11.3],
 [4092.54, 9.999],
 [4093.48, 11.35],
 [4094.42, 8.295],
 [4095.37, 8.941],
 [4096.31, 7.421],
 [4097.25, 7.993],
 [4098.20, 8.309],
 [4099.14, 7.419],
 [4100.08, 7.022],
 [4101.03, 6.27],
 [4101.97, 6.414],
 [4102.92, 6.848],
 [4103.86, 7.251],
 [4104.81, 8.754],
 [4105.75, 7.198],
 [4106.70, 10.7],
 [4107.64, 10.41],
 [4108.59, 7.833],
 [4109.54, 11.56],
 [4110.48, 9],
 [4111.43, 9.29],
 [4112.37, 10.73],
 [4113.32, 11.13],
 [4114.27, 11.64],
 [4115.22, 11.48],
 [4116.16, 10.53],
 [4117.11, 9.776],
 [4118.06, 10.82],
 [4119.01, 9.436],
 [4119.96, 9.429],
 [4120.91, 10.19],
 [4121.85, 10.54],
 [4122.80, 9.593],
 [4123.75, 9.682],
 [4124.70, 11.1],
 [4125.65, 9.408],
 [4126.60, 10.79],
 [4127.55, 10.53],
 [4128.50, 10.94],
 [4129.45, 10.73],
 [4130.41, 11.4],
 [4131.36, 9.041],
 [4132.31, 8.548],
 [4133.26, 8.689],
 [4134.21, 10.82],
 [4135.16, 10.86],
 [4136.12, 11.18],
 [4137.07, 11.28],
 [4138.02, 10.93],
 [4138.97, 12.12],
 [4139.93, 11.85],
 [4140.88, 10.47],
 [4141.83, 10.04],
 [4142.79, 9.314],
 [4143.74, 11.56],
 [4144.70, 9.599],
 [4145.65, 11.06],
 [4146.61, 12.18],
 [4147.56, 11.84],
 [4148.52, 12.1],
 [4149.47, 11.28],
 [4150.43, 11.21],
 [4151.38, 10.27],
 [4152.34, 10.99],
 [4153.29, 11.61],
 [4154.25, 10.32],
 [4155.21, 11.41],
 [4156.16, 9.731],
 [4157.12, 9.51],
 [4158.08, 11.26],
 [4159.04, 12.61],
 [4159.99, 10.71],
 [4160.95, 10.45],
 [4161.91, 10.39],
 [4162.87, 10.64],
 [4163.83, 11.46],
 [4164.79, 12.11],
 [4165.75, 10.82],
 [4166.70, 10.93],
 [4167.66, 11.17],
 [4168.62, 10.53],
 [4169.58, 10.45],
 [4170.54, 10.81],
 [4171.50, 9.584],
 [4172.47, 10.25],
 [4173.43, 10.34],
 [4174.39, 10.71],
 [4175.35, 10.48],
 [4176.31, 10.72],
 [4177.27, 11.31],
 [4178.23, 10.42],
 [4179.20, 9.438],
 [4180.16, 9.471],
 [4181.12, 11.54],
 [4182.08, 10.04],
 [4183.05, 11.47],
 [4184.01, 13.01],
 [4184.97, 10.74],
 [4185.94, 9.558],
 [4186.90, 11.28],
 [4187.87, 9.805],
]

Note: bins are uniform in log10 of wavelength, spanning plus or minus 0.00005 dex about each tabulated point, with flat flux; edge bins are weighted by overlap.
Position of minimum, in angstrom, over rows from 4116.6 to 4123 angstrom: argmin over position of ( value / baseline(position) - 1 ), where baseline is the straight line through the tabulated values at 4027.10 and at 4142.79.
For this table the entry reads 4119.01 angstrom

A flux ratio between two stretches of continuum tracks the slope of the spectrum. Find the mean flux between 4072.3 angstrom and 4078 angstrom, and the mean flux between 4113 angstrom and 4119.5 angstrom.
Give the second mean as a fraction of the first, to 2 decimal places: 0.97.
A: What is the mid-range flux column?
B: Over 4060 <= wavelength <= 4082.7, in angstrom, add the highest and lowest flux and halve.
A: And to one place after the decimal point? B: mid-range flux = 10.7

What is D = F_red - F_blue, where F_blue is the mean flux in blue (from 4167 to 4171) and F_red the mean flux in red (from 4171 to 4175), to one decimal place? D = -0.5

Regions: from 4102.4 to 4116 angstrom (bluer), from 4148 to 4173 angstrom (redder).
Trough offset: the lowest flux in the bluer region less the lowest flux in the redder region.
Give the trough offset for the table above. -2.7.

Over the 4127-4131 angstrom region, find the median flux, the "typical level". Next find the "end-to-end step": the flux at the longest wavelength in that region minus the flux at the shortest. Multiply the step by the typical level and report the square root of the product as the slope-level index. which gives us 3.1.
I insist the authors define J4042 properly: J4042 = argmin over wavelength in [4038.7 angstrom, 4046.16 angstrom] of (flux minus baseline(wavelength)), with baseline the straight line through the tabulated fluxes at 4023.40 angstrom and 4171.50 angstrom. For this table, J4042 4041.97 angstrom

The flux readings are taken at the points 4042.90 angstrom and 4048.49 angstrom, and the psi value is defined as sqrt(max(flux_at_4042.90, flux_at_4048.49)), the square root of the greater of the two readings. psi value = 3.541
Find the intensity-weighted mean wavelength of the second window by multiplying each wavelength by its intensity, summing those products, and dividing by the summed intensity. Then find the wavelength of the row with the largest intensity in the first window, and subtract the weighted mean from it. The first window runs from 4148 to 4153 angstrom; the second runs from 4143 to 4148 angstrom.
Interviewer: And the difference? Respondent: 2.8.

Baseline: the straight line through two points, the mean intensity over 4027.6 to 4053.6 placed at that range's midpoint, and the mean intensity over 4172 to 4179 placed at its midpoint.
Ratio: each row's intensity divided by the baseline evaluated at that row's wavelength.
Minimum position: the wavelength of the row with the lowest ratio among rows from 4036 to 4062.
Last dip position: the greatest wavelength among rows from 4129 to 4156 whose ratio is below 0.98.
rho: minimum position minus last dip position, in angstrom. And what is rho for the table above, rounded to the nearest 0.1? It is -92.7 angstrom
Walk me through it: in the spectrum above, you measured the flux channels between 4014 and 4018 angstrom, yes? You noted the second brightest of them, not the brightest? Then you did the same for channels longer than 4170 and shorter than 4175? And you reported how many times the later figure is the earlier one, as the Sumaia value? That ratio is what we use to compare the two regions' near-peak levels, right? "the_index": 0.94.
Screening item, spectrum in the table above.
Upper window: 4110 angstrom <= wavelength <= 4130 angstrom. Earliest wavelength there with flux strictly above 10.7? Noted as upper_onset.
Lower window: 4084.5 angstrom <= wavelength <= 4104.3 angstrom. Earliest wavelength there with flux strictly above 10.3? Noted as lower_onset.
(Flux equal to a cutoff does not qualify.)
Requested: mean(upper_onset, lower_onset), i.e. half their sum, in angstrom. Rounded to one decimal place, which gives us 4098.7 angstrom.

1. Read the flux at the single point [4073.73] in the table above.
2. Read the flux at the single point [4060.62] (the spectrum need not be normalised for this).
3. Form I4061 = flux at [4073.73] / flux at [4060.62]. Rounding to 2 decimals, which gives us 1.06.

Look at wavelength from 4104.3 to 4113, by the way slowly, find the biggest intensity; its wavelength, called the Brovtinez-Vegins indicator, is 4109.54 angstrom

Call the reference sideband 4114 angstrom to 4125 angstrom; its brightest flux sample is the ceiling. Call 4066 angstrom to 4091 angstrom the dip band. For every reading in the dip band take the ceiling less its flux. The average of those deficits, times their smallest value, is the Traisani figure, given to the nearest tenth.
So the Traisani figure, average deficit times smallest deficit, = -0.7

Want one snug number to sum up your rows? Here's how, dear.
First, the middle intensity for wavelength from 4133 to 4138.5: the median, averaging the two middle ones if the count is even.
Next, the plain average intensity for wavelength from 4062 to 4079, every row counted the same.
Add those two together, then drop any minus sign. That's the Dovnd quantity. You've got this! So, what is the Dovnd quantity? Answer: 21.7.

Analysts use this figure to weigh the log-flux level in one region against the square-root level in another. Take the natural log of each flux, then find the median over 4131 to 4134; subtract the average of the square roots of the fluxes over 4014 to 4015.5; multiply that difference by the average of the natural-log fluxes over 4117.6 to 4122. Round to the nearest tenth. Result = -2.7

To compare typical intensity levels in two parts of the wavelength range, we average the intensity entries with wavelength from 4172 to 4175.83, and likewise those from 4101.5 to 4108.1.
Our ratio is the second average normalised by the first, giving 0.787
